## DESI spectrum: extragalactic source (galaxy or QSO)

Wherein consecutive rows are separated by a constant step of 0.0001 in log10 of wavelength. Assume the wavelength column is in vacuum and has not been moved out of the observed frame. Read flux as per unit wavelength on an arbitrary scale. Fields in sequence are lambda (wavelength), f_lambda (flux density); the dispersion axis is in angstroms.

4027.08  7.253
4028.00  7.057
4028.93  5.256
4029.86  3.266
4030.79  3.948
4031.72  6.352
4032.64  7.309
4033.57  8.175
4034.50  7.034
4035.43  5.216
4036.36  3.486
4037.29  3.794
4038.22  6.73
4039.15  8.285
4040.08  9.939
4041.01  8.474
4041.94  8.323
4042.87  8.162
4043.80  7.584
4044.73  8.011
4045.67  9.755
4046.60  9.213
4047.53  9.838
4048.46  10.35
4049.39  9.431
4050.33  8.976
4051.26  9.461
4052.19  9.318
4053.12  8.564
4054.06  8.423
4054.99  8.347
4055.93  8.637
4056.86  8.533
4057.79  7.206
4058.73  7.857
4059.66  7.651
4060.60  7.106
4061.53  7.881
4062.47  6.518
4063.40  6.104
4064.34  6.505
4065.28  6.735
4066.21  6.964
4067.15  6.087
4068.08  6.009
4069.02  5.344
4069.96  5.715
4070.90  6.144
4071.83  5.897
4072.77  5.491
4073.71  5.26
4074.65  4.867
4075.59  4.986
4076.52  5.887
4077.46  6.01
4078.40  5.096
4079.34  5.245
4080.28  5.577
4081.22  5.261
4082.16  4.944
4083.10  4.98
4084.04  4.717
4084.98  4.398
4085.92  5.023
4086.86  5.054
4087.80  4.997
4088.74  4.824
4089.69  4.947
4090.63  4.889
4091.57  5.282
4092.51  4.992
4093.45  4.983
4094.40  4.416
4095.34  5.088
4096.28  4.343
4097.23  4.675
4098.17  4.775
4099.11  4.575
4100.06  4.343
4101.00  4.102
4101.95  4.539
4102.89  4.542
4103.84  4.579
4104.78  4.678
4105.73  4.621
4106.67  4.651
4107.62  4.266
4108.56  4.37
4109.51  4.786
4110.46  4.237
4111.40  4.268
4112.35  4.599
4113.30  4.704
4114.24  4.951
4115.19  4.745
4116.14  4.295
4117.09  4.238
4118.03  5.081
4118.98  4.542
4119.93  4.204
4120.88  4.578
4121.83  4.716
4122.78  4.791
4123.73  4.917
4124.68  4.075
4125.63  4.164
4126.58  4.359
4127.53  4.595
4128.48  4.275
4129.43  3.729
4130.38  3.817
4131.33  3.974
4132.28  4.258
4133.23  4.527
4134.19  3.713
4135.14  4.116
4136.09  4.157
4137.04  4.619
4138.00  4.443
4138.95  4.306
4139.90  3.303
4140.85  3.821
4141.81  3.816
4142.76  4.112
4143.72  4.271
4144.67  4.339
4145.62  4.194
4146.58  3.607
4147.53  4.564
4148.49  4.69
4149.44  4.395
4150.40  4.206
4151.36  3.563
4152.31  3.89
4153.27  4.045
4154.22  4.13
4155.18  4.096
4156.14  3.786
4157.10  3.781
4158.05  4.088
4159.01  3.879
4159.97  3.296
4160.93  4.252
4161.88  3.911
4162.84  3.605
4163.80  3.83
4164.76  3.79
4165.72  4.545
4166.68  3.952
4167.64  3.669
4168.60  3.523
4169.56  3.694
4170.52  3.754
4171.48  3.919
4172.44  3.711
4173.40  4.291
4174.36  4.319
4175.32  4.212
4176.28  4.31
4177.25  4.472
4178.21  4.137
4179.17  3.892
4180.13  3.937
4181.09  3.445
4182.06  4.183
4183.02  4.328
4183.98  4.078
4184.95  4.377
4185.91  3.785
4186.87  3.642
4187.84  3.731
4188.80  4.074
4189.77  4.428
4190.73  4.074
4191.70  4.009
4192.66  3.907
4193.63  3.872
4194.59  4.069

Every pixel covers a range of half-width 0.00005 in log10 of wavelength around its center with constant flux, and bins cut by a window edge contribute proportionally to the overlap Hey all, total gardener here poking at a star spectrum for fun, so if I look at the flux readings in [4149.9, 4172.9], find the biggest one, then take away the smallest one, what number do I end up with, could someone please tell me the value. 1.25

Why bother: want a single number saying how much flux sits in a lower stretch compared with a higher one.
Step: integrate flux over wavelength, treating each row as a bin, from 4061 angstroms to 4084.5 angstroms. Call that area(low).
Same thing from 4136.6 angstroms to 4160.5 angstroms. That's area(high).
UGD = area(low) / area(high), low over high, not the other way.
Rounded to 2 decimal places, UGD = 1.40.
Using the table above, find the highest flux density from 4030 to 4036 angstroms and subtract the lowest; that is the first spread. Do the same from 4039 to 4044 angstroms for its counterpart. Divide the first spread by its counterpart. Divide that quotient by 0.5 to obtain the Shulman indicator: 3.6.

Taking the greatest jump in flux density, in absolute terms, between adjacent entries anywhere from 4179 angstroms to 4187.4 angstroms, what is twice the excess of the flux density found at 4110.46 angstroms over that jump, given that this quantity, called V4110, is 7.0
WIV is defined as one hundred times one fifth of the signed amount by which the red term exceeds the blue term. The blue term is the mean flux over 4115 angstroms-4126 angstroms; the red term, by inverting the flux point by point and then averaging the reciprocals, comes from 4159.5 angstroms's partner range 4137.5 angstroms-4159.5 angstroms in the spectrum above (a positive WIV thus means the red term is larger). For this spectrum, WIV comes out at -86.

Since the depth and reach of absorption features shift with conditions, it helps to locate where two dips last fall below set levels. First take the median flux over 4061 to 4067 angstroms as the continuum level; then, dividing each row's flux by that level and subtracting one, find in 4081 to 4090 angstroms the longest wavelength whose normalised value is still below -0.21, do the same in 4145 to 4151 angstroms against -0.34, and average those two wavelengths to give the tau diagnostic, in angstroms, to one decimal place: 4120.0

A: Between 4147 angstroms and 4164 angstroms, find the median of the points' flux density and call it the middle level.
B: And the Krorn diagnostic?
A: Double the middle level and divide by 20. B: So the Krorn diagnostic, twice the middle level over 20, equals 0.40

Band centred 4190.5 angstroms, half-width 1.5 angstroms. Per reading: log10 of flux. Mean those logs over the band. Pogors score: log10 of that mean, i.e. -0.21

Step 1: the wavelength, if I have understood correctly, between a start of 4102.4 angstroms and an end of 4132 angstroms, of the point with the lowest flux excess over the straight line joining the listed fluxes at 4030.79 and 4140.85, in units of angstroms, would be 4129.43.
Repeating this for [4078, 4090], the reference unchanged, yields 4084.98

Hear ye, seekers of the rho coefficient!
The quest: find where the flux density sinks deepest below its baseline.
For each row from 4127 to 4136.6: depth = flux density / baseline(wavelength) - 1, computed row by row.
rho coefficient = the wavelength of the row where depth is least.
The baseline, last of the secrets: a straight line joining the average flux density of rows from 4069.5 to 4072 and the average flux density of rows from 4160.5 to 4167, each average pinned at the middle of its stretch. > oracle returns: 4129.43 angstroms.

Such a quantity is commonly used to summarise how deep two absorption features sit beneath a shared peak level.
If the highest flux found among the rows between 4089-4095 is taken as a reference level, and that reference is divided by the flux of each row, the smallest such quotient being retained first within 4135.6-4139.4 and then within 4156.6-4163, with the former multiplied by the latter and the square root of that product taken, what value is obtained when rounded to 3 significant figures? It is 1.19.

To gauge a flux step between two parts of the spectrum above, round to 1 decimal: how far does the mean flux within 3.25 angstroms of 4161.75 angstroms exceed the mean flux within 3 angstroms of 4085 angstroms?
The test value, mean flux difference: -1.1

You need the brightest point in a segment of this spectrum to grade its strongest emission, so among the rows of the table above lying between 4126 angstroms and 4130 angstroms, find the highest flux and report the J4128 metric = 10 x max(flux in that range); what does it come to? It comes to 46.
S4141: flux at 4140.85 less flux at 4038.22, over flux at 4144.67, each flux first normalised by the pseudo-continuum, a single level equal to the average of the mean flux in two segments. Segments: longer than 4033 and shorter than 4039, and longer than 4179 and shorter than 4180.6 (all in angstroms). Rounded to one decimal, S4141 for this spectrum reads -0.7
